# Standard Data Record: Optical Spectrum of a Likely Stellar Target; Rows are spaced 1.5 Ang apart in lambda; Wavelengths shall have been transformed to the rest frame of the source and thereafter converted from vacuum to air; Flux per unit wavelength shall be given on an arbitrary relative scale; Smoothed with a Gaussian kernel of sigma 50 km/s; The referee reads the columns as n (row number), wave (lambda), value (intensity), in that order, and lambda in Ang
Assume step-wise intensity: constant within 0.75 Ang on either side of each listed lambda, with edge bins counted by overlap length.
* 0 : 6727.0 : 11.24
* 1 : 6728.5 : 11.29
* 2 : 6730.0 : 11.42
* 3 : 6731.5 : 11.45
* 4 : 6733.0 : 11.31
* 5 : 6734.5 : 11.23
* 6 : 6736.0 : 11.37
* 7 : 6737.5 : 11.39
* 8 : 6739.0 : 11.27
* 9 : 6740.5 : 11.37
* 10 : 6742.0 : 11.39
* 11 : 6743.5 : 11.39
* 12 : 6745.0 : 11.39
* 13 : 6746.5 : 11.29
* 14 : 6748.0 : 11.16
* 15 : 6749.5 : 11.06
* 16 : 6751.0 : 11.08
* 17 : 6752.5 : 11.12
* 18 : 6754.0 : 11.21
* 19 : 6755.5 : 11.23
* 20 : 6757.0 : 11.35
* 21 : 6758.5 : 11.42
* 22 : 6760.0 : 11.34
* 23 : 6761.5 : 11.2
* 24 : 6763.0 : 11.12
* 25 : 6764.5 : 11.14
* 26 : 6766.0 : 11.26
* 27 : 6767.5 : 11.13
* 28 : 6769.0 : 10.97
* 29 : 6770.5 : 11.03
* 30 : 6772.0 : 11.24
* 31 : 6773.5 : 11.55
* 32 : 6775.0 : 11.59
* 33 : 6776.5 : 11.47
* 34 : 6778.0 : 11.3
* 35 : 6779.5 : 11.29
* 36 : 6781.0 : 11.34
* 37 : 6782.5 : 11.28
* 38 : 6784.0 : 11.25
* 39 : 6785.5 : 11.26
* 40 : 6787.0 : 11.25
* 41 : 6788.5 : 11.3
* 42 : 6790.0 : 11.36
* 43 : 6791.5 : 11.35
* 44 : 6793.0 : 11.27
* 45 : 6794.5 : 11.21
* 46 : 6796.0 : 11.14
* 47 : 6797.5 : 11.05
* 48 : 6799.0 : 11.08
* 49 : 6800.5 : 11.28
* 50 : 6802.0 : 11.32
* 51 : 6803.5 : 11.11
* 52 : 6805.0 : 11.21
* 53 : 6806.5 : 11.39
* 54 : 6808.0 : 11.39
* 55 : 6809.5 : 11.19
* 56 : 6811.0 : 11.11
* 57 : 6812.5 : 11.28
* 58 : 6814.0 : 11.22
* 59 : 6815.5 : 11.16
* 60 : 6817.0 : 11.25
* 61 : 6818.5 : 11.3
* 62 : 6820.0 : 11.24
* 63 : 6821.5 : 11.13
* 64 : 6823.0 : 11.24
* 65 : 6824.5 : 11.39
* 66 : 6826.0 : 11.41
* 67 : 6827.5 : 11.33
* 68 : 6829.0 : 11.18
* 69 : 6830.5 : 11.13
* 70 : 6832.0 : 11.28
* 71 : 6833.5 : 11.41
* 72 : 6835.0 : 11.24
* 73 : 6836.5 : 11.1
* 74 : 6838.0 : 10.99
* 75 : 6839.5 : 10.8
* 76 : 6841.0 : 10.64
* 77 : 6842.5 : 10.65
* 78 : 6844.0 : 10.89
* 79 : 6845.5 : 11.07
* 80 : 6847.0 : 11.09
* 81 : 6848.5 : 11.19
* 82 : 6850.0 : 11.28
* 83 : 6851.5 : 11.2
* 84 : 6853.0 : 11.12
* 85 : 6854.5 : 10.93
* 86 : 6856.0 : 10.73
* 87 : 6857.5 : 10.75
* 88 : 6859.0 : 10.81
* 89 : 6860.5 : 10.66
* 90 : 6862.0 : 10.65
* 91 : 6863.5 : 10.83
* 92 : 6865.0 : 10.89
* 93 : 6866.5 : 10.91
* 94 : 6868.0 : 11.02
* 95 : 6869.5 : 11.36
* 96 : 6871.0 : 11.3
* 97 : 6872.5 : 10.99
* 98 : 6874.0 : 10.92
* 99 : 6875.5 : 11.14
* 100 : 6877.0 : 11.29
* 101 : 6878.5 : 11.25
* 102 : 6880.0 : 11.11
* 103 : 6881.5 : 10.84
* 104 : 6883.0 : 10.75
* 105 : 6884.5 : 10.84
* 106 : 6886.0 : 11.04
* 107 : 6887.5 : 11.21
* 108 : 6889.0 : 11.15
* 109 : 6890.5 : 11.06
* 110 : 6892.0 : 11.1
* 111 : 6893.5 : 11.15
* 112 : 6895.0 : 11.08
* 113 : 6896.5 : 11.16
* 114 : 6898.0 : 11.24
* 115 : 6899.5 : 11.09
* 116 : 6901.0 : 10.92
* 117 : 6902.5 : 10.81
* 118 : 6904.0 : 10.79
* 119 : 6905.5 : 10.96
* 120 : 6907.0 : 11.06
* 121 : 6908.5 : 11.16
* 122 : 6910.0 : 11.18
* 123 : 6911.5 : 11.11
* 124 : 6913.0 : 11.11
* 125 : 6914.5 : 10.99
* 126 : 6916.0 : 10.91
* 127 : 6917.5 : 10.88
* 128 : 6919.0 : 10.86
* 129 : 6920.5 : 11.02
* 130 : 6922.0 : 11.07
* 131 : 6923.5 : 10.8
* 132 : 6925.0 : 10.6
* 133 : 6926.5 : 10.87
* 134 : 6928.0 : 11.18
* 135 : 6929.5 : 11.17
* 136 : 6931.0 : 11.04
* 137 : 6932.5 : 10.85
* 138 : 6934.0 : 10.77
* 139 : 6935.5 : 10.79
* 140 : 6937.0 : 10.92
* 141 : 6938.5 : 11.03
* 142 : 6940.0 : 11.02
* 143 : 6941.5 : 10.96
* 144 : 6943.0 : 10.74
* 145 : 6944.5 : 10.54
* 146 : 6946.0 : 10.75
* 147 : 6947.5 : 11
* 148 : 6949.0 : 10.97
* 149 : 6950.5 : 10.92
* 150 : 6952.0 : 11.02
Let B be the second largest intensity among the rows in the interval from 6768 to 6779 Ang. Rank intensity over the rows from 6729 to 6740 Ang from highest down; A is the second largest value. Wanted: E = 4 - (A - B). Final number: 4.13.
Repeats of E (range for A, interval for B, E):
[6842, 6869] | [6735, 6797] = 4.35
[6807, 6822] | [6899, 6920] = 3.86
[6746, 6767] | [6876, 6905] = 3.90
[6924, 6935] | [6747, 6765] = 4.18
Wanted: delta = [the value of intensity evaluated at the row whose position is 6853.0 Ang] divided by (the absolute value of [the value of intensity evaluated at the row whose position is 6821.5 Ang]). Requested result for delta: 1.00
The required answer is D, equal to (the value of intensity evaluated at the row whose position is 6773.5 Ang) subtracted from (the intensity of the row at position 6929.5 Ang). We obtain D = -0.4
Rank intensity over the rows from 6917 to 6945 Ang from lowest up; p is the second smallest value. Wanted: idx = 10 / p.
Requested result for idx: 0.94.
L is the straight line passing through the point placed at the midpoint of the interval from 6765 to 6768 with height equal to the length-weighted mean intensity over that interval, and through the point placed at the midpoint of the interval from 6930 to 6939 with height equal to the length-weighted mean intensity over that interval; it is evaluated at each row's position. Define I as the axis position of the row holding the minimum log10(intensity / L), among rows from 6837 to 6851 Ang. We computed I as 6841.0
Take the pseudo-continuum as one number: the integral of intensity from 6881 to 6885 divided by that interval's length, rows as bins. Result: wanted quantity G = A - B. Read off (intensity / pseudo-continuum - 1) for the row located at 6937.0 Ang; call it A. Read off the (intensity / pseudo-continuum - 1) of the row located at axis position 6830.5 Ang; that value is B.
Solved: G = -0.019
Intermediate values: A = 0.011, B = 0.03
